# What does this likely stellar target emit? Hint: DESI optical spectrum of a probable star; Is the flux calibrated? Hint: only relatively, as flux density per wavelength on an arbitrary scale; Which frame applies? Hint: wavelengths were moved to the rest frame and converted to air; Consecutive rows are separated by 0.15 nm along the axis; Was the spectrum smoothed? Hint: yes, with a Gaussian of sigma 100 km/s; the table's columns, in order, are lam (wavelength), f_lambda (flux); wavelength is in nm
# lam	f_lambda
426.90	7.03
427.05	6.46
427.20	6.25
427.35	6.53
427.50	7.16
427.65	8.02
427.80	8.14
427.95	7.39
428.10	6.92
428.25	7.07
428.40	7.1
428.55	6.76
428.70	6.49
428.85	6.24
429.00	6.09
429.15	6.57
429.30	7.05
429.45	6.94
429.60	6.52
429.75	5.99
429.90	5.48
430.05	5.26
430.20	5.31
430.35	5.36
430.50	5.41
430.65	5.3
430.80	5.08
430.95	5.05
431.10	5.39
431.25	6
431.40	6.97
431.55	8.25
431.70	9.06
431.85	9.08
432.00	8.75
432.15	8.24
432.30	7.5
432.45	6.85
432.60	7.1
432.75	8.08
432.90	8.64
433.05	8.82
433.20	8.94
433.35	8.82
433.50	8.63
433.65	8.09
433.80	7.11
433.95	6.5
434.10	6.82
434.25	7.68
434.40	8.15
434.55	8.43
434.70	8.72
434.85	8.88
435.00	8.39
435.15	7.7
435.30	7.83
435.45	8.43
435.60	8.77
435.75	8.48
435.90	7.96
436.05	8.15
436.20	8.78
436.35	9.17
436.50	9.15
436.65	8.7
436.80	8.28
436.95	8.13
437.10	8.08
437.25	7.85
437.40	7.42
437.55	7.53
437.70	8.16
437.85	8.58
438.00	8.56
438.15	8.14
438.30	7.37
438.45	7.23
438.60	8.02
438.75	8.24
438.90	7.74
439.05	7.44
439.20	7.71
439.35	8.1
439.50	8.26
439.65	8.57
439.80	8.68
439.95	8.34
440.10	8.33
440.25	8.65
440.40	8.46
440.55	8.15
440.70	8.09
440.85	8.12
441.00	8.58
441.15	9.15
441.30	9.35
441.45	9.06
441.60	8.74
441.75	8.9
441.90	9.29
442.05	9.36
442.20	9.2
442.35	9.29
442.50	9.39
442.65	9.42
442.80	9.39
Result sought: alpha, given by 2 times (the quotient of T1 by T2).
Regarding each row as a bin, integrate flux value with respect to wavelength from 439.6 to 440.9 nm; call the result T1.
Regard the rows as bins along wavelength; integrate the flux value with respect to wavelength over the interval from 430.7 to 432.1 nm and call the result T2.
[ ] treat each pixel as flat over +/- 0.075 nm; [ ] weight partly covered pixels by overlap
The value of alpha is 2.20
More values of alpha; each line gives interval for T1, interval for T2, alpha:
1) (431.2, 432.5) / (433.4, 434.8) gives 1.88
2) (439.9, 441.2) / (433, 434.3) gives 2.13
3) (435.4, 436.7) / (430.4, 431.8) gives 2.54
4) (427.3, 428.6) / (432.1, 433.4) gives 1.79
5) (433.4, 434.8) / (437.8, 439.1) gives 2.13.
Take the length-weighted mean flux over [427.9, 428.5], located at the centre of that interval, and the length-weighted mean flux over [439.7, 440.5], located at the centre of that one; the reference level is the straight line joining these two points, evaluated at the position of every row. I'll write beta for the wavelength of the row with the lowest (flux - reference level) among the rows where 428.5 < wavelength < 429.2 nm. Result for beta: 429.00 nm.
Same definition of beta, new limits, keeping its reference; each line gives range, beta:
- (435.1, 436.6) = 435.15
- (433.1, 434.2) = 433.95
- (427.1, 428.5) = 427.20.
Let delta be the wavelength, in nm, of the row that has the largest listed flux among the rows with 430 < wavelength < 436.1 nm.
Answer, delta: 431.85 nm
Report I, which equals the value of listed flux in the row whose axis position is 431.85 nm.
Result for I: 9.08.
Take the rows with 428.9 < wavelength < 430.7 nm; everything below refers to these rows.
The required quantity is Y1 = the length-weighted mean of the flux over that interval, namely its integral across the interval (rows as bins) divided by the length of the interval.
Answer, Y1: 5.95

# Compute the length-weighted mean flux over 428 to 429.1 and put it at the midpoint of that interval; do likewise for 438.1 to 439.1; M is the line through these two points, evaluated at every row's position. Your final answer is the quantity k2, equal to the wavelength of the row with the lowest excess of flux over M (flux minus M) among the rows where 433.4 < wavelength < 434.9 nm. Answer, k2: 433.95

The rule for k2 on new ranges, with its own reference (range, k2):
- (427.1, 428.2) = 427.20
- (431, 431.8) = 431.10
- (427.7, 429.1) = 429.00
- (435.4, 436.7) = 435.90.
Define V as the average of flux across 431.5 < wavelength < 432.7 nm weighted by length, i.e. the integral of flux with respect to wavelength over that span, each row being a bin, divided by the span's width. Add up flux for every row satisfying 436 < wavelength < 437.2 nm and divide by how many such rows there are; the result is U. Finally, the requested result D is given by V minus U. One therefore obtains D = -0.5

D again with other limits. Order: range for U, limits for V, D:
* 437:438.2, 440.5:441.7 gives 0.6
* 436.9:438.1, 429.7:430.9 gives -2.7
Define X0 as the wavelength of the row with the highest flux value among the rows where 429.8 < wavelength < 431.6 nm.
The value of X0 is 431.55 nm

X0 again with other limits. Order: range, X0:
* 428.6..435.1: 431.85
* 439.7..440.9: 439.80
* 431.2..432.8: 431.85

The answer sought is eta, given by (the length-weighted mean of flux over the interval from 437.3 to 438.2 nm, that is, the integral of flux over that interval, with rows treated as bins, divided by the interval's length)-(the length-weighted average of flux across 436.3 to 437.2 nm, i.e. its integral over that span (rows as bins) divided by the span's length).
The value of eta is -0.5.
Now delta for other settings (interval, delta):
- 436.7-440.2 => 439.80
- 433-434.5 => 433.20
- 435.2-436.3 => 436.20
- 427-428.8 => 427.80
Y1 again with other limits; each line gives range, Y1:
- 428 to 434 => 6.97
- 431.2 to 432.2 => 8.10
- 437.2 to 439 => 7.90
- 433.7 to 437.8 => 8.12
